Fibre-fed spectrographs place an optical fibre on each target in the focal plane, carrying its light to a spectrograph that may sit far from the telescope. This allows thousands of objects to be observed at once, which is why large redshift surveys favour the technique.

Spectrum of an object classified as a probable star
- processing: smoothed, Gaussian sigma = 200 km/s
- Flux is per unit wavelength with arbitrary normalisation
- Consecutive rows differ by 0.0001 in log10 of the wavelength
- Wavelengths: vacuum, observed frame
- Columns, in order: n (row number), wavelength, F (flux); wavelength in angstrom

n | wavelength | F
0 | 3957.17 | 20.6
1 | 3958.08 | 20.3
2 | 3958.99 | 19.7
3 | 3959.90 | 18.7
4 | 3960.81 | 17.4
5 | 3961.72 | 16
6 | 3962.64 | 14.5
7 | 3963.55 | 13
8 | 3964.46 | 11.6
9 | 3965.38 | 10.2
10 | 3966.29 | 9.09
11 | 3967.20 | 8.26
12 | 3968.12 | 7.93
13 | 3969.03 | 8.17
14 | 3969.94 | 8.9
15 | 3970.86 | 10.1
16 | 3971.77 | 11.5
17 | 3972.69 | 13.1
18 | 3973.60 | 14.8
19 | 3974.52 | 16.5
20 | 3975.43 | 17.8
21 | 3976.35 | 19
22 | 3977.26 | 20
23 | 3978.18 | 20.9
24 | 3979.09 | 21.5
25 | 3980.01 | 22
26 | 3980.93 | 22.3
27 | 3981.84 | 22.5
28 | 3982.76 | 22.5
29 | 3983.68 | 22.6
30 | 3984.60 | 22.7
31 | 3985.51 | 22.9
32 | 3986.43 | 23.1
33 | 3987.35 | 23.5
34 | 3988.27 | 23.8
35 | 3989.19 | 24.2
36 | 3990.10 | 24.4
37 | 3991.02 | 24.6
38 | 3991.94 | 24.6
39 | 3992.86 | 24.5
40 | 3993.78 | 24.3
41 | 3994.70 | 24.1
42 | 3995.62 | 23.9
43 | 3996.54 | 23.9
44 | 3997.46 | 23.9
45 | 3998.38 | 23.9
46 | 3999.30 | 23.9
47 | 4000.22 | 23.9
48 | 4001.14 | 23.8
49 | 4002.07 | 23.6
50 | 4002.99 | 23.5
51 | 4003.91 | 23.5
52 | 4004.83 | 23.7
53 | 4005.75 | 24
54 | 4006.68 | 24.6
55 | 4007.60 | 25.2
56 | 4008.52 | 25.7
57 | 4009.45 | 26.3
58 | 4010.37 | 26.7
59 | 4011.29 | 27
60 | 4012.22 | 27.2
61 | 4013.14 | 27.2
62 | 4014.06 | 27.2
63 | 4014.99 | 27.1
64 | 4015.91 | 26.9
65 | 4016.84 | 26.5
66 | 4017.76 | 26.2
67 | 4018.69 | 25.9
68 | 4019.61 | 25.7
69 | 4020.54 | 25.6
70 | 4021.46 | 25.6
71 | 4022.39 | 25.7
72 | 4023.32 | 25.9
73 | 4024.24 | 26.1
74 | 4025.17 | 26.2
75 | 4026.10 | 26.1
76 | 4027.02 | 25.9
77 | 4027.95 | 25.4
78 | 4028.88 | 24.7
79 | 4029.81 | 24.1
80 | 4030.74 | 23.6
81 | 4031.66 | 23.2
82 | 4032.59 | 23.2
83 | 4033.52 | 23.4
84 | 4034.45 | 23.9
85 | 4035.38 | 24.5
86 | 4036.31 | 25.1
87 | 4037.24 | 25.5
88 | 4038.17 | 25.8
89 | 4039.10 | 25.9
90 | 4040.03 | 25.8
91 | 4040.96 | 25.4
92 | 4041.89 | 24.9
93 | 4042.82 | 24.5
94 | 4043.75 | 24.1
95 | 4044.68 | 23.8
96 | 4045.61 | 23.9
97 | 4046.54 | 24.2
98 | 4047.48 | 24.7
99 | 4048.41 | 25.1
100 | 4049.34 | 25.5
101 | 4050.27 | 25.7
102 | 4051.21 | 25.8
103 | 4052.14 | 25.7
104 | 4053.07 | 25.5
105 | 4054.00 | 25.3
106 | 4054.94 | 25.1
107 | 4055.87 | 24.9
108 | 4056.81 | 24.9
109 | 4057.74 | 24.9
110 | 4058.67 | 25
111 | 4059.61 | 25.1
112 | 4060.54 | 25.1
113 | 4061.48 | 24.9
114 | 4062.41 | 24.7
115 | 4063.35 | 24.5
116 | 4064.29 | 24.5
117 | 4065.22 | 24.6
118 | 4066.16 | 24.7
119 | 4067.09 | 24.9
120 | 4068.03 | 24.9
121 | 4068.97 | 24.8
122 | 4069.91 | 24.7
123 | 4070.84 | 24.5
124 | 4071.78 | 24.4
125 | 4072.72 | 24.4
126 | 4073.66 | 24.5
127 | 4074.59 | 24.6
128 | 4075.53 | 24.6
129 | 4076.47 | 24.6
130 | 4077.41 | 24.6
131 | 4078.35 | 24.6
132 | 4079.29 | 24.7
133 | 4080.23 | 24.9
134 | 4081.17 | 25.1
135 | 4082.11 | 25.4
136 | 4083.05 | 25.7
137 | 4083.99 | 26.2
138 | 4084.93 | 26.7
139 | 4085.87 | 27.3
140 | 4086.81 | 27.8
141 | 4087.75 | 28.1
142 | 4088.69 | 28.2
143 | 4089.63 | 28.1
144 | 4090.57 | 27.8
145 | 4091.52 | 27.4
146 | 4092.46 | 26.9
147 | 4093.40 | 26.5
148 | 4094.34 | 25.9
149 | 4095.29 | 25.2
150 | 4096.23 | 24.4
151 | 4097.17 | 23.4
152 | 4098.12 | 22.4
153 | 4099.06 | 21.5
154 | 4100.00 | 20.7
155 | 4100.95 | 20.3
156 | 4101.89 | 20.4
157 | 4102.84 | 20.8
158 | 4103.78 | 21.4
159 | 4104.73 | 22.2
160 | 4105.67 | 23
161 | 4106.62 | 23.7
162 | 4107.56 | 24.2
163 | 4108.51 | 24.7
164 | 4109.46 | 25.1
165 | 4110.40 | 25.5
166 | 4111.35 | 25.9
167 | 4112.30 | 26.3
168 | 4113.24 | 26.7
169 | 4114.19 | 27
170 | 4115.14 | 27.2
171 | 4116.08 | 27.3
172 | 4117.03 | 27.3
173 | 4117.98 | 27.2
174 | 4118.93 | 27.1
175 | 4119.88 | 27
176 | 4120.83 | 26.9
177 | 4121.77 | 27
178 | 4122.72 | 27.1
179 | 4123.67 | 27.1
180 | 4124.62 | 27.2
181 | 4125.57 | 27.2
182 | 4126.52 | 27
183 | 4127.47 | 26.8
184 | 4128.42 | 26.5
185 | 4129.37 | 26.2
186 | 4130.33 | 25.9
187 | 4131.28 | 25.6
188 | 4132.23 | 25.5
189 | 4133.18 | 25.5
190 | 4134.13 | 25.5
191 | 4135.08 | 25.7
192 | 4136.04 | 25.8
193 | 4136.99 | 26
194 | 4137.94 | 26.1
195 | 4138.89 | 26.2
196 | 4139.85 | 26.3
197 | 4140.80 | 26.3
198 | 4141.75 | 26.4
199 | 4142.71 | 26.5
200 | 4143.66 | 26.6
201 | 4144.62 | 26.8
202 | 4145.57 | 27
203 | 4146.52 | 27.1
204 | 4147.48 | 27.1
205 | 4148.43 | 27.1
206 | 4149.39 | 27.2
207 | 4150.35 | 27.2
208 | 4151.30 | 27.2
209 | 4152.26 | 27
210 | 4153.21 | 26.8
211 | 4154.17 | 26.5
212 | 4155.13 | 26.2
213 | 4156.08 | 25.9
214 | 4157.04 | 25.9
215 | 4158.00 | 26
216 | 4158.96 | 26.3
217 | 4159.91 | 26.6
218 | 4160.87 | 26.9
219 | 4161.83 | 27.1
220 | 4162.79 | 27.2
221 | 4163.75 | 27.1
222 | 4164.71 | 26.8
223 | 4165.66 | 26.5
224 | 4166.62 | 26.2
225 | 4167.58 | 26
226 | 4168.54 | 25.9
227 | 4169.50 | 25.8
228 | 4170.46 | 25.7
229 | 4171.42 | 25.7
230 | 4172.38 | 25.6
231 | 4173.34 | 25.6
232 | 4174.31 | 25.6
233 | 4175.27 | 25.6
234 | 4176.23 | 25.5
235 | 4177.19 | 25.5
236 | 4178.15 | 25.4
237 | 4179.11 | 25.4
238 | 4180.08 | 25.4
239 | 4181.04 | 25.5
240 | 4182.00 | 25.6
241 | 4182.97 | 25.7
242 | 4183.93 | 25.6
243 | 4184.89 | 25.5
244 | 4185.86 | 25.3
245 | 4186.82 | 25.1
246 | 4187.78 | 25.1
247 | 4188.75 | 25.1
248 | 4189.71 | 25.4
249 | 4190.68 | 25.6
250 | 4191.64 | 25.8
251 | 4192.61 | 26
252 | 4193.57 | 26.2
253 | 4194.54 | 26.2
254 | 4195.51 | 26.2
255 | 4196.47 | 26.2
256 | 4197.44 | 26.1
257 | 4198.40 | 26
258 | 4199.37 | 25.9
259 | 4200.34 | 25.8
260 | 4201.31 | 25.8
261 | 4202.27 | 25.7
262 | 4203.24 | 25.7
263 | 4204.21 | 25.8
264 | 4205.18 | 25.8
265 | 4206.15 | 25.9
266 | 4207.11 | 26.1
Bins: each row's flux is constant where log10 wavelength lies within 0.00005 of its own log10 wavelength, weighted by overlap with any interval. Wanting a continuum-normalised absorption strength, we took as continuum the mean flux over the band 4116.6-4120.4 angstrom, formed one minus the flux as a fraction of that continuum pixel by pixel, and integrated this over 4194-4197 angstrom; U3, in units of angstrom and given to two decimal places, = 0.10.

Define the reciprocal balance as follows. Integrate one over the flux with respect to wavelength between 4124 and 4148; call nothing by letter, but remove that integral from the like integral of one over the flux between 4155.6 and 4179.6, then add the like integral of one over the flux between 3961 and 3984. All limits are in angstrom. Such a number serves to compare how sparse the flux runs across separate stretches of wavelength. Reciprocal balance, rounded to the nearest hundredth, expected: 1.71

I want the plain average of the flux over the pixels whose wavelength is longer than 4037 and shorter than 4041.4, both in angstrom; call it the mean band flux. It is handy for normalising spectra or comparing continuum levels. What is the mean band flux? 25.7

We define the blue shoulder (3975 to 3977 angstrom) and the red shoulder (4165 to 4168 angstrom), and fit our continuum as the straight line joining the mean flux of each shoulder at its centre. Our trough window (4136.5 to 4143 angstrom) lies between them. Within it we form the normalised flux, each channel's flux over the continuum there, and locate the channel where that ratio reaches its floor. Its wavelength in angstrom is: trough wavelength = 4136.99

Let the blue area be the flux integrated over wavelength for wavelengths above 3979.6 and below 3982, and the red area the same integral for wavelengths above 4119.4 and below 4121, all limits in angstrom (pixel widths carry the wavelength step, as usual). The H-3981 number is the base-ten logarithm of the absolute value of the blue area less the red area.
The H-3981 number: 1.0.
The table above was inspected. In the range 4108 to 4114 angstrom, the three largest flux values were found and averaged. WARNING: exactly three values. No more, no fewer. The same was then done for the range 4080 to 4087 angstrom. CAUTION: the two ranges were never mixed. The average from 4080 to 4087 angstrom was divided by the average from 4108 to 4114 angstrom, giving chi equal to 1.04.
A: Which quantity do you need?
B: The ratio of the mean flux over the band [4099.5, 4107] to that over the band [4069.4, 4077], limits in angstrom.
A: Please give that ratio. 0.88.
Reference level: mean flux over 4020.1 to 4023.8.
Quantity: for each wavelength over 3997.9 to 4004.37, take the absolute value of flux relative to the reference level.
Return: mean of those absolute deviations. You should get 2.0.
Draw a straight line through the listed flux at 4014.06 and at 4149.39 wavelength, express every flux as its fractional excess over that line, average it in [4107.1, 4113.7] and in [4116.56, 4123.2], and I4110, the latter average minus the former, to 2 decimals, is 0.06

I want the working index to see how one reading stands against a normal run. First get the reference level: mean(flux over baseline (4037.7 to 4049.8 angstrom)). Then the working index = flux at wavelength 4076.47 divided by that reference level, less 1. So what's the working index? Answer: -0.012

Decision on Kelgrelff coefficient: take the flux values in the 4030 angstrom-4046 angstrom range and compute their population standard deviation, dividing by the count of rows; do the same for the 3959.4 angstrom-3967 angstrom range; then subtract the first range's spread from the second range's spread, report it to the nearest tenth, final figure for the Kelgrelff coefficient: 2.3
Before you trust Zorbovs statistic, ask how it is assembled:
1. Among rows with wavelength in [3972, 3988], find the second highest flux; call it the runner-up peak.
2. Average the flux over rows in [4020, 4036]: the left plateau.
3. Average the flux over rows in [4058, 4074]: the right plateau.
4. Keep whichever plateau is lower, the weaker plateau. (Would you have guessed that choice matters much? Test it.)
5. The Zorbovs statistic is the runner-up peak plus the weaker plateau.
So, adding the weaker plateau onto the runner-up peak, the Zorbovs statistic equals 47.8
